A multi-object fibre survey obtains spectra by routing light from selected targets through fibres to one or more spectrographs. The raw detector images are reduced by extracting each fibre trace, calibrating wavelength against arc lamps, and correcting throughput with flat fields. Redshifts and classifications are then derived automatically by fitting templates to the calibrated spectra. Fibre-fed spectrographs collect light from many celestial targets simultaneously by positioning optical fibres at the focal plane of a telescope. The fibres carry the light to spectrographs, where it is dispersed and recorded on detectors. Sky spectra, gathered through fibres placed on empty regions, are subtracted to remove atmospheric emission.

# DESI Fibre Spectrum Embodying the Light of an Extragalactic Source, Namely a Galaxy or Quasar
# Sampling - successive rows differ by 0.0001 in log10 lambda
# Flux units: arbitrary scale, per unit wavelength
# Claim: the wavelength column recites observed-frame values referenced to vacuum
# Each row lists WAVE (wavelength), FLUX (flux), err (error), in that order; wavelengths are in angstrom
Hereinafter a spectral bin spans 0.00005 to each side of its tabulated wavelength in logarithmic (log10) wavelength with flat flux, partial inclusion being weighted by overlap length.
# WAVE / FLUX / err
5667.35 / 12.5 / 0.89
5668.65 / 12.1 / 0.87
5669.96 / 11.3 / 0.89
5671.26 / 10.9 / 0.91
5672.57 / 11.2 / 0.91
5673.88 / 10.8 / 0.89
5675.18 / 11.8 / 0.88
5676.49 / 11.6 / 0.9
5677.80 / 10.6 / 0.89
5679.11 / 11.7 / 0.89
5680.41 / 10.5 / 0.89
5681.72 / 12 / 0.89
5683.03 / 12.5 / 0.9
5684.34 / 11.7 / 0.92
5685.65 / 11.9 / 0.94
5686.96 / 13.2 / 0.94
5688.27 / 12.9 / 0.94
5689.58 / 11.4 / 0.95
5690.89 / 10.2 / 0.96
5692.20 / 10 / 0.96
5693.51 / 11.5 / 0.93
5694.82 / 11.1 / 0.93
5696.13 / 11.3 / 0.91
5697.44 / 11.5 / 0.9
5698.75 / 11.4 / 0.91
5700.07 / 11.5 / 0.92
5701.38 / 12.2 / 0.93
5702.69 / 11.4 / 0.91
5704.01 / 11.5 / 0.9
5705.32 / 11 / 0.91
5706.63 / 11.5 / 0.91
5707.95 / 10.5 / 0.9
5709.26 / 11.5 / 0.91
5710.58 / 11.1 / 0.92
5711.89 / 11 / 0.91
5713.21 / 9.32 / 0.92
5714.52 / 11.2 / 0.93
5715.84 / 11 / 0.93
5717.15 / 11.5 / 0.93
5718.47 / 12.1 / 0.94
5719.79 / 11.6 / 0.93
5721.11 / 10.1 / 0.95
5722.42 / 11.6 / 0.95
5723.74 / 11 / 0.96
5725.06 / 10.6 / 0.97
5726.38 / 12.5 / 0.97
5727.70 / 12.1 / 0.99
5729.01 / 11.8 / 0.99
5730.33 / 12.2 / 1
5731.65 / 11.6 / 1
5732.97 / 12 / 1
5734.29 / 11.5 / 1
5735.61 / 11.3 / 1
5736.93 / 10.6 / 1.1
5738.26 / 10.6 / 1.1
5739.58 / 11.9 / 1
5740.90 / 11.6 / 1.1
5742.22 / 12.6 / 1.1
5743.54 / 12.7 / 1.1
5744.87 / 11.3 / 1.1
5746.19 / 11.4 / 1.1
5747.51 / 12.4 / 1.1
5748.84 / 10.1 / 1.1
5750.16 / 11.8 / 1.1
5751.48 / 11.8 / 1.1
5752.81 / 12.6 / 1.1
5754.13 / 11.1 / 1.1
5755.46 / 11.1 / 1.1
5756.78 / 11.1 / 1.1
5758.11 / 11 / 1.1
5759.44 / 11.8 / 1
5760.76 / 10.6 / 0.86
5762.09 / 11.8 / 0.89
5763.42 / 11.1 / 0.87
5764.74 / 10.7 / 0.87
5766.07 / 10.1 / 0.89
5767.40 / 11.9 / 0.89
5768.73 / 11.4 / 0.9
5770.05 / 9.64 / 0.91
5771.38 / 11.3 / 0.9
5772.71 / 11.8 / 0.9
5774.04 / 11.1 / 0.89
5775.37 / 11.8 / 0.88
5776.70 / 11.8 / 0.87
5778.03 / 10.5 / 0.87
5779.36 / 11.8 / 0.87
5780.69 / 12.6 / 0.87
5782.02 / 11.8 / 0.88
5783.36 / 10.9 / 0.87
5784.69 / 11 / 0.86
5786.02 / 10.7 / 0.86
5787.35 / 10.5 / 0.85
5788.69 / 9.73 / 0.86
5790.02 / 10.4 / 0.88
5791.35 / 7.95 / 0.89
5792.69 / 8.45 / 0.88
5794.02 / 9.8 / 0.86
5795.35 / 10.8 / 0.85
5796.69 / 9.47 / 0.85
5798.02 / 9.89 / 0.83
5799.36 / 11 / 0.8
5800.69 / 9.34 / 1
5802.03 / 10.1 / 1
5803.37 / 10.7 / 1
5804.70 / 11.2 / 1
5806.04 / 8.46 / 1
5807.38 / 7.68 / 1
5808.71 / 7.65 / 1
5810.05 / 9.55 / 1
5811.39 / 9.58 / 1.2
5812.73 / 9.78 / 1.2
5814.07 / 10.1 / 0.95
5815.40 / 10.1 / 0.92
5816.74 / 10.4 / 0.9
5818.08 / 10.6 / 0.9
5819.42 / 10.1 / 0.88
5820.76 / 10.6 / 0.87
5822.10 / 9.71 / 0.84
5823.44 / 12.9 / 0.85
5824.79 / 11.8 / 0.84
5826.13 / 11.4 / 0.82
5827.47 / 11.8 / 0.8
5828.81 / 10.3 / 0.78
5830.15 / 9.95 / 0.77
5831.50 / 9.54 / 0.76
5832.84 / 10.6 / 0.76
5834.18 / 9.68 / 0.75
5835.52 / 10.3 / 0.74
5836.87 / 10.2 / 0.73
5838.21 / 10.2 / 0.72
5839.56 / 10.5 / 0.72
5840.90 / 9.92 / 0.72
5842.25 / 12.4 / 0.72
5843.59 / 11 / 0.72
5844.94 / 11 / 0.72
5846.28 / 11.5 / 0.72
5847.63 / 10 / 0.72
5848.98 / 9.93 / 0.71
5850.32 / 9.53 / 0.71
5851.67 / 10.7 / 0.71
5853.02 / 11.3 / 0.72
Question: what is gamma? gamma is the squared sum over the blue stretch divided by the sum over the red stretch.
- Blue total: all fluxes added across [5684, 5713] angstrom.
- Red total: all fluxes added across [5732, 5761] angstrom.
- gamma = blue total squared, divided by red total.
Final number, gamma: 250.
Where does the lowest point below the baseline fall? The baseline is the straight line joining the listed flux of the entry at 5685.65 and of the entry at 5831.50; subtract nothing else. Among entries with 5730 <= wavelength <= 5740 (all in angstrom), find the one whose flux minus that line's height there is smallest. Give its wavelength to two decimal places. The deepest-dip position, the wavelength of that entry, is 5736.93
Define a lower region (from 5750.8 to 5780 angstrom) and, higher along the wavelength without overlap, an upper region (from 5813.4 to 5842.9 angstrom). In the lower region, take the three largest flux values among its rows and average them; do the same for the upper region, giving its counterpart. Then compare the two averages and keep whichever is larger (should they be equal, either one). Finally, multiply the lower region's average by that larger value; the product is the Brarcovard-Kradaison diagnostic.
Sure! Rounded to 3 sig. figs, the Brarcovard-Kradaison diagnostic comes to 150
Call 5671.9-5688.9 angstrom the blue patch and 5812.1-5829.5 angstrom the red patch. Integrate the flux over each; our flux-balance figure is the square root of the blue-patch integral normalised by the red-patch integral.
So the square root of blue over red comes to 1.03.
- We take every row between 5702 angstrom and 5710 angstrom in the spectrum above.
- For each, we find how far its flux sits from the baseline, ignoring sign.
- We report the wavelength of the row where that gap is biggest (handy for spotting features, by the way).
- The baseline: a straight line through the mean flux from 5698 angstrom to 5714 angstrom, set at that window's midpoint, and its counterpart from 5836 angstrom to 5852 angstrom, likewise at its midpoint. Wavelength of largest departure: 5707.95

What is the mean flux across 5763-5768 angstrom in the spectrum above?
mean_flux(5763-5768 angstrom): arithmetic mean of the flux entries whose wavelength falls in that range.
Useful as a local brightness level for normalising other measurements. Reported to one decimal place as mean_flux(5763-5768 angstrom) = 10.9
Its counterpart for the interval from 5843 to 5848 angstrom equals 10.9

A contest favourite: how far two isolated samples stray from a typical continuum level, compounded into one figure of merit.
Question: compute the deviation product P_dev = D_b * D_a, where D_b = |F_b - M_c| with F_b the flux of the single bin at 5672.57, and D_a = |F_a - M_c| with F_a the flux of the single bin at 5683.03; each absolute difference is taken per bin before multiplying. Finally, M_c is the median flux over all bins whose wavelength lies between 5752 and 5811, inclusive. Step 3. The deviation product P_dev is 0.6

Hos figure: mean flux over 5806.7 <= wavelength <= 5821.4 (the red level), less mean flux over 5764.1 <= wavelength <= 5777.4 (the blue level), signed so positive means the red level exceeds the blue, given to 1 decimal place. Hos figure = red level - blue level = -1.5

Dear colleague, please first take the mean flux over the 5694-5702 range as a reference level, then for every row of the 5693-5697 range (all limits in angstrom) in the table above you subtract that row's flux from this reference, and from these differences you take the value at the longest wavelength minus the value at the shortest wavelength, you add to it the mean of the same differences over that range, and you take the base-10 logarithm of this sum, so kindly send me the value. -0.4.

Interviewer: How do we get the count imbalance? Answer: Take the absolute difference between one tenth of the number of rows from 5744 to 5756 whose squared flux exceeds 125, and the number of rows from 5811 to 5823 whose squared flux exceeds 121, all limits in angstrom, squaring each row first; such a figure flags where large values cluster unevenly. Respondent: 0.6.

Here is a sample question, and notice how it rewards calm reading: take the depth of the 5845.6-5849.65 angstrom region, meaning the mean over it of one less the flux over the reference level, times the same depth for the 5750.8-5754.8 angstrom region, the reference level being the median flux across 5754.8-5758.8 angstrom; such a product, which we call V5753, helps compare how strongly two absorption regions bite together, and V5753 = -0.0037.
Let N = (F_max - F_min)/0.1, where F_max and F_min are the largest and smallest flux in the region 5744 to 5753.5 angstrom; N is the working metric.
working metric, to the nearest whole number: 25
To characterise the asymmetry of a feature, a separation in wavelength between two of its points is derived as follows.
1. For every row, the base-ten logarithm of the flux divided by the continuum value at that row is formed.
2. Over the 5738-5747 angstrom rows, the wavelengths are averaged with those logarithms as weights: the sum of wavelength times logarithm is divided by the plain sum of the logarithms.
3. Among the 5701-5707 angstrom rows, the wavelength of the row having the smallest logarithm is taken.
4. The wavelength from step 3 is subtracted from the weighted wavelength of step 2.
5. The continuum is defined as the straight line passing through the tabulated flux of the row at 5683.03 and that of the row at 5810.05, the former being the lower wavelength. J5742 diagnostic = 37.9 angstrom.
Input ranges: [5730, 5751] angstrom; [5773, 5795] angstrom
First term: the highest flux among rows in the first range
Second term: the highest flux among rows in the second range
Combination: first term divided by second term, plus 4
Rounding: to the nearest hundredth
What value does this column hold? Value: 5.01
